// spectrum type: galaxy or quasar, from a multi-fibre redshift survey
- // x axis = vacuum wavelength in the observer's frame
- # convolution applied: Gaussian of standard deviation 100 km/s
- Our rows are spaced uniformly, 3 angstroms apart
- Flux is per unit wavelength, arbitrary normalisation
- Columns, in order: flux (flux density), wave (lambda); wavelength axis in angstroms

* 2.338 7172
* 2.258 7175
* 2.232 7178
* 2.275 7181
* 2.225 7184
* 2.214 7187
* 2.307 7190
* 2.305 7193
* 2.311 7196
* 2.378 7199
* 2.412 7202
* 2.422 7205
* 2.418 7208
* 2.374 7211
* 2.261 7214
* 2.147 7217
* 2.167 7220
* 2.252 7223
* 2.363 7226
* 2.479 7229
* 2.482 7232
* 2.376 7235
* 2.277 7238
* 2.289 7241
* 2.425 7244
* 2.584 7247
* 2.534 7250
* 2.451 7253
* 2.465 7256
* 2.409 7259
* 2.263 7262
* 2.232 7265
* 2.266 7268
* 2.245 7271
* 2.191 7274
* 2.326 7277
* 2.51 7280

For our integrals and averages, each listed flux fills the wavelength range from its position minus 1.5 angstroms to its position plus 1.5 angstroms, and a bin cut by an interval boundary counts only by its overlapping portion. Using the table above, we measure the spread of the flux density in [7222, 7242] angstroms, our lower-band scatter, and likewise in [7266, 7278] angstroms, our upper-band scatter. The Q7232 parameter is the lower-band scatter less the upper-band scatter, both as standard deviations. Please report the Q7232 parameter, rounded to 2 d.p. 0.04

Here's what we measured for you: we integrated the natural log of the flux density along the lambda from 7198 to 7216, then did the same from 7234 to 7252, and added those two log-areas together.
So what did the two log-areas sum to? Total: 31.4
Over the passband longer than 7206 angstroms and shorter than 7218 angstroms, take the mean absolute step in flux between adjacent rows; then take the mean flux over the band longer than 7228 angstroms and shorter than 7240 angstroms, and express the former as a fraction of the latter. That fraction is 0.038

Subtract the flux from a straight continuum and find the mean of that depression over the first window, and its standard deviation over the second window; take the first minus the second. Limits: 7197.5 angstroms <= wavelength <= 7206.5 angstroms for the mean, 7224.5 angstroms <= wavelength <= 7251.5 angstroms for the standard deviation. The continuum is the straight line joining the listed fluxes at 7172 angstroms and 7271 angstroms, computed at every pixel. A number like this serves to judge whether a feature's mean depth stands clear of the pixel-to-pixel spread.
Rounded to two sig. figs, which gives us -0.20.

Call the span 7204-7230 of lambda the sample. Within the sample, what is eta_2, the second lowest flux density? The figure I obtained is 2.167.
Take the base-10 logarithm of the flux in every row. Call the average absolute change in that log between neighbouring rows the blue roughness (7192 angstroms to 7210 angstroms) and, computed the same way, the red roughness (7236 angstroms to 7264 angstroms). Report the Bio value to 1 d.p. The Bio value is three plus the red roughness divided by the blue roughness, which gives 6.3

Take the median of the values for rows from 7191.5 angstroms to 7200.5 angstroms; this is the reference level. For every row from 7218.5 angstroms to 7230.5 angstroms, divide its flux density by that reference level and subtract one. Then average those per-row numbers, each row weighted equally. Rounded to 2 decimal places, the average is 0.00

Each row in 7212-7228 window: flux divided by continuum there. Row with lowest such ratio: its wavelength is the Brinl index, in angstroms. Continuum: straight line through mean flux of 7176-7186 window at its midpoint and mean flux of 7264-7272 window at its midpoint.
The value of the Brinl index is 7217 angstroms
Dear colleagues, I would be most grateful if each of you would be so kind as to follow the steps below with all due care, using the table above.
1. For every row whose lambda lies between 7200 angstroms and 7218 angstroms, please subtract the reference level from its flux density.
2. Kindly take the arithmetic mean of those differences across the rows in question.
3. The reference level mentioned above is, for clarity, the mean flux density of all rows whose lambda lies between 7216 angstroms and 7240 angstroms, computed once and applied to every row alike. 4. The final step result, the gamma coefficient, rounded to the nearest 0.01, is 0.02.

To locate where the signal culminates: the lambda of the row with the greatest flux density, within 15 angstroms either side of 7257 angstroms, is 7247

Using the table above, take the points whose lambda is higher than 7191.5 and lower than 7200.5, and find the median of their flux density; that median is 2.31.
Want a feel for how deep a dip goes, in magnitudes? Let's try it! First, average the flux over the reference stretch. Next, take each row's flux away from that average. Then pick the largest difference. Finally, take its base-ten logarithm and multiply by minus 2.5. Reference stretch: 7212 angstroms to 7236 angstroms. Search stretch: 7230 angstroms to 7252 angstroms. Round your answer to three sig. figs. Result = 3.53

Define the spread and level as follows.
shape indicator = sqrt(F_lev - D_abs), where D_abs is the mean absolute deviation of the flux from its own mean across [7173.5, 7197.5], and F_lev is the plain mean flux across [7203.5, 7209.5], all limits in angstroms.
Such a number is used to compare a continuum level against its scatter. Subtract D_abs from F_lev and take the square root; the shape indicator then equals 1.54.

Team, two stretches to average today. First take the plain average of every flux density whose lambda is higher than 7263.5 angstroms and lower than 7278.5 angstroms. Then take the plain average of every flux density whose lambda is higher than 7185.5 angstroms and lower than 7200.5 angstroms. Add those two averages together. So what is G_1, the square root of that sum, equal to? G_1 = 2.13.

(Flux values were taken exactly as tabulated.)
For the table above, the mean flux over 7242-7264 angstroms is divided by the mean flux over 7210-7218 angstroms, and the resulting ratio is 1.08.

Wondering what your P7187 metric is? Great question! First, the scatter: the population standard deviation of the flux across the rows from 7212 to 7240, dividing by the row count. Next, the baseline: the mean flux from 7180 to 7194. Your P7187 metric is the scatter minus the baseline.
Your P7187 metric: -2.15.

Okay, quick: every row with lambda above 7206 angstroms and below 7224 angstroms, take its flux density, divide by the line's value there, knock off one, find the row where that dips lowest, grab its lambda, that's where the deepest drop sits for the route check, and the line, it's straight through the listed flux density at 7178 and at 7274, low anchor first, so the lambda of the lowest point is 7217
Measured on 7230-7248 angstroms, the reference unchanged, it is 7238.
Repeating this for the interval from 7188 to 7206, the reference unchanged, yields 7193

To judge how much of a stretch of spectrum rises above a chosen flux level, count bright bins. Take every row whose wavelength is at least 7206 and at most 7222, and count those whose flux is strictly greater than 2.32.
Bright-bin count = 2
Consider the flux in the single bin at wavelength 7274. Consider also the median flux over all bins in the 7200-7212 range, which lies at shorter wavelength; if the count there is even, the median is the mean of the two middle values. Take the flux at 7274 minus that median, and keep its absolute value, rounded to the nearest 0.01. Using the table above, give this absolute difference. 0.22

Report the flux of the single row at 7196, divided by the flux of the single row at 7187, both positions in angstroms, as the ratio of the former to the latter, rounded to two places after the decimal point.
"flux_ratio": 1.04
